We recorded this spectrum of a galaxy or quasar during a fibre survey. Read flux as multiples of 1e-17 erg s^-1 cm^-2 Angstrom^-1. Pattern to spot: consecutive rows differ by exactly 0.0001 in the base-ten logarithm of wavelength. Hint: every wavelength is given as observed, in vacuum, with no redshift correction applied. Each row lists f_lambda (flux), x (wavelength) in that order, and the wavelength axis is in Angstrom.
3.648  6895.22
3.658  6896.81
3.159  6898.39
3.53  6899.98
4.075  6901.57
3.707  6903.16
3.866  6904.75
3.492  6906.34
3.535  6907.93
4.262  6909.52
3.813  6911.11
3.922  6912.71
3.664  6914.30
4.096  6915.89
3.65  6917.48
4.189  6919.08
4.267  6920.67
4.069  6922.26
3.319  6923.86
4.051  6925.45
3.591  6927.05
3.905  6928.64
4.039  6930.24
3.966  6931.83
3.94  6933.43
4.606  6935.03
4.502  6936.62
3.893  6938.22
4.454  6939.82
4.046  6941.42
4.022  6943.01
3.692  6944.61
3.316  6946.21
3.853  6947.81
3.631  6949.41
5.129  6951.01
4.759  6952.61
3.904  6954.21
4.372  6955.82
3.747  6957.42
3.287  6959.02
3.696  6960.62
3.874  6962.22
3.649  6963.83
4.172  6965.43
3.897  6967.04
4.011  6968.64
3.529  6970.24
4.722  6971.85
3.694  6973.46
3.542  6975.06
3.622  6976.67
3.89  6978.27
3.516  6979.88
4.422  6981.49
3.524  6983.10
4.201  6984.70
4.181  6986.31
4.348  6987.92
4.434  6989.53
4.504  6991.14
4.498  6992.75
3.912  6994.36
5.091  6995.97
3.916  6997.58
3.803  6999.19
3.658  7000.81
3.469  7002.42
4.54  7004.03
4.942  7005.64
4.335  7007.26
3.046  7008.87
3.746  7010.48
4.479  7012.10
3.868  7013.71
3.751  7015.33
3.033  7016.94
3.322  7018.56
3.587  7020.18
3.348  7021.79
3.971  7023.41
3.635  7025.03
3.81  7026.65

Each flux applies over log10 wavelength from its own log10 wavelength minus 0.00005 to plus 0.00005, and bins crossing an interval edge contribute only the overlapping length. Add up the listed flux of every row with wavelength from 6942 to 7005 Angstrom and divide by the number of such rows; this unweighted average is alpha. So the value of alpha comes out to 4.00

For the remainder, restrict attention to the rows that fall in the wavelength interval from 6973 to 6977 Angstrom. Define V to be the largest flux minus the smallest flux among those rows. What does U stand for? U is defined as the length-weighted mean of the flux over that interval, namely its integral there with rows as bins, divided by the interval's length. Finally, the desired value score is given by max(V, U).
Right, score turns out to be 3.6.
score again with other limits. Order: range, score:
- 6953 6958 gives 4.1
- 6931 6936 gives 4.2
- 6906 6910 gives 3.8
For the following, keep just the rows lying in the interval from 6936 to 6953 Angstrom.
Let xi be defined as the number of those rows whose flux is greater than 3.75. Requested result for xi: 8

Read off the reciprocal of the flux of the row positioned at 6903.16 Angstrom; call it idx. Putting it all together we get 0.270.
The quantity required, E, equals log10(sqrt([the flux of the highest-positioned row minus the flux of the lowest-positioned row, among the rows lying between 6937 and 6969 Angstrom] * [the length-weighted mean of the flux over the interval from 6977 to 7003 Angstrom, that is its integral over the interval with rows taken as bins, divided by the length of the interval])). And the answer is -0.16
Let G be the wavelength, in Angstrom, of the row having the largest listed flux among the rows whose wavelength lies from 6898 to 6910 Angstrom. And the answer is 6909.52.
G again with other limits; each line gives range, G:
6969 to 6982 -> 6971.85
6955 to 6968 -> 6955.82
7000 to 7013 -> 7005.64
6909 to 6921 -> 6920.67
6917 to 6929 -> 6920.67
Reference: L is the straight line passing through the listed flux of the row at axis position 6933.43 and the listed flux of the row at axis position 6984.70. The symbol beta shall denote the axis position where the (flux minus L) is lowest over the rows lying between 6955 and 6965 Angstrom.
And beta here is 6959.02 Angstrom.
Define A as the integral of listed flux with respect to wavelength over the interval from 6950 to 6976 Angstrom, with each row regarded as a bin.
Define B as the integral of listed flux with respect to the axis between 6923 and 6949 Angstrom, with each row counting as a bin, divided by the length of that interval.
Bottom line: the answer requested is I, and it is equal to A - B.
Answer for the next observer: 100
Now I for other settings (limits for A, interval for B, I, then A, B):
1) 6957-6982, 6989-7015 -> 91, 96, 4.13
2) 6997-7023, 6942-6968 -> 95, 99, 3.94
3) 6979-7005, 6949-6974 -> 103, 107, 4.01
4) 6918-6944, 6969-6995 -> 101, 105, 4.03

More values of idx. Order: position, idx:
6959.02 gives 0.304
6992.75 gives 0.222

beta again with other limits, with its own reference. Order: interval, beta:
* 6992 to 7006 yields 7002.42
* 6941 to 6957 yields 6946.21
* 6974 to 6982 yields 6979.88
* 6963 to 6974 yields 6970.24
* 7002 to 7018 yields 7016.94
